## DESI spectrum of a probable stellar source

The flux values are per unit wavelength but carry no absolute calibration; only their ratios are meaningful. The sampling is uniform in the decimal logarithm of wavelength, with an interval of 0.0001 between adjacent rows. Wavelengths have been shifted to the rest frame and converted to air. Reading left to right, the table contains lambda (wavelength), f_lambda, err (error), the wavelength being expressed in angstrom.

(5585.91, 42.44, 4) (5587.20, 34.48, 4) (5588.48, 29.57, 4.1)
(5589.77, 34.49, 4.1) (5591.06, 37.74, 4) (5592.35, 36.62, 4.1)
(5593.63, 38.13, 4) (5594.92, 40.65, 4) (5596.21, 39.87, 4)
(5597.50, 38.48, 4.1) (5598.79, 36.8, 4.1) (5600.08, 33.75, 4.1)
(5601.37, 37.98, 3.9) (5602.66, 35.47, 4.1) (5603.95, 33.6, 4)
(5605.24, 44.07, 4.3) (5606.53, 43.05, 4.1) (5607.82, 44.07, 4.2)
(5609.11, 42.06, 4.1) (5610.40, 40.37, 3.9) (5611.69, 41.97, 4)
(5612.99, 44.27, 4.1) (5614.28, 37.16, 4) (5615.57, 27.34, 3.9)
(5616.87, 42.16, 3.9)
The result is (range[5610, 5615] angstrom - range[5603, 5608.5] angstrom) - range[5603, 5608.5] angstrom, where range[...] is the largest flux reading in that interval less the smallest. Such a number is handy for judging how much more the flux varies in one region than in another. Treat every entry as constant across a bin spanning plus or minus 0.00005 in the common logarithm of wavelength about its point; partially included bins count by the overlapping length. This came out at -14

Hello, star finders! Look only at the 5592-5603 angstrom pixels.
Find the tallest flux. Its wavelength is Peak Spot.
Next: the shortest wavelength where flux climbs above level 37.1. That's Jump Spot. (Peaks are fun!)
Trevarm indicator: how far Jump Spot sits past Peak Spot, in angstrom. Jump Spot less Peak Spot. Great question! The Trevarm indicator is -1.3 angstrom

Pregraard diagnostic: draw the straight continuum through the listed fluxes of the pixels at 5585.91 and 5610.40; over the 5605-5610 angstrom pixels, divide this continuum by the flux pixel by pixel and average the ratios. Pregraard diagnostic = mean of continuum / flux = 0.94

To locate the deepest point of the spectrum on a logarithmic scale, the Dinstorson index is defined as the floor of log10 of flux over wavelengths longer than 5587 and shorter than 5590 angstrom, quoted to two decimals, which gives 1.47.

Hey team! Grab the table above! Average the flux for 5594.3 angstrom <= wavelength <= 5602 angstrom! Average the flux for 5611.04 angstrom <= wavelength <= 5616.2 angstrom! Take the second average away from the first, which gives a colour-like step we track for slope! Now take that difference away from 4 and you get 3.8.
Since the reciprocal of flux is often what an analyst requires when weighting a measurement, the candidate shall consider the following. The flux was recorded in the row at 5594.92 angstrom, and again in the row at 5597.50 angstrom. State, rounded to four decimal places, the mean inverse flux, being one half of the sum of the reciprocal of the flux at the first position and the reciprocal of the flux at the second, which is 0.0253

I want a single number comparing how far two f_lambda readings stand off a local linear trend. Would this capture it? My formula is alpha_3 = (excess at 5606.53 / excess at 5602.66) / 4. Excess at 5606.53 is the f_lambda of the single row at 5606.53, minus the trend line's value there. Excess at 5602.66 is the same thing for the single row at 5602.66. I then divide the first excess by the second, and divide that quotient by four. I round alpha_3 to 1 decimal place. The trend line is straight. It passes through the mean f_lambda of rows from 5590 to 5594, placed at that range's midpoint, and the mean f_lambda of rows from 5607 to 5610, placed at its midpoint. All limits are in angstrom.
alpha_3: 0.0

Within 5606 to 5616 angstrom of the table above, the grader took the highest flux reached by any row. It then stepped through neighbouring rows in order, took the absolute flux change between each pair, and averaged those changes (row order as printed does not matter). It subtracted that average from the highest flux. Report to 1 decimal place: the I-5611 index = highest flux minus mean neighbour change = 40.6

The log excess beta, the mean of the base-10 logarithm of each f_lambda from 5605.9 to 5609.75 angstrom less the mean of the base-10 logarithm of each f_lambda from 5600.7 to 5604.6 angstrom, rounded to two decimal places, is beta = 0.08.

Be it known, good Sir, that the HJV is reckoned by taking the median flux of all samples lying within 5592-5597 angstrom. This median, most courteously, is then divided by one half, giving 78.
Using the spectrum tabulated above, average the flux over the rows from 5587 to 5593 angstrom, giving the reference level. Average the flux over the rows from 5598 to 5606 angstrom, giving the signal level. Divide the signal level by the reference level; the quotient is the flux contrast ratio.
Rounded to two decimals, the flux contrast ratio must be 1.07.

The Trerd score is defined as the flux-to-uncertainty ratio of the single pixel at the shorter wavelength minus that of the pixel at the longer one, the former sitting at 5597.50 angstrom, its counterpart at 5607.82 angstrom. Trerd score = -1.1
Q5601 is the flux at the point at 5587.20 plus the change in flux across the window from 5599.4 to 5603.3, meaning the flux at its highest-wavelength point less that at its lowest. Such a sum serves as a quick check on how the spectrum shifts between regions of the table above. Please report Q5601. 36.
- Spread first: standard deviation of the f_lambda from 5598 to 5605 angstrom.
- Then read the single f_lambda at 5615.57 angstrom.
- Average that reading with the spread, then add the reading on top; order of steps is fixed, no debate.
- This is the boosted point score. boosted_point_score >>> 42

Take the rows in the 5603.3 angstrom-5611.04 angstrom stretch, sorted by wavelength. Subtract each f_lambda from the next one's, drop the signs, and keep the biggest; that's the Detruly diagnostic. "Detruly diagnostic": 10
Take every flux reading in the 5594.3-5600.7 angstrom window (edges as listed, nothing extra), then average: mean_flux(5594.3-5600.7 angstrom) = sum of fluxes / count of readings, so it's 37.9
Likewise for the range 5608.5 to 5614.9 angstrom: 41.2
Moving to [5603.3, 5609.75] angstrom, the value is 41.4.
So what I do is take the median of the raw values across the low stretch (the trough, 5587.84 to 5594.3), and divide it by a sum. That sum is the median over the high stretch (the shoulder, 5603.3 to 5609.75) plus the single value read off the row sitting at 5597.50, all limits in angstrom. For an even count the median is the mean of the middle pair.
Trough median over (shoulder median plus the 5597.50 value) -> 0.45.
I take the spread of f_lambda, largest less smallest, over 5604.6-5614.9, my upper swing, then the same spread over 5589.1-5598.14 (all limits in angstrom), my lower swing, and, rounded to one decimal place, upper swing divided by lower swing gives 1.2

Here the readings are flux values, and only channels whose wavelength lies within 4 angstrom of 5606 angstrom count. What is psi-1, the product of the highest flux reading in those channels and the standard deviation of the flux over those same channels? 186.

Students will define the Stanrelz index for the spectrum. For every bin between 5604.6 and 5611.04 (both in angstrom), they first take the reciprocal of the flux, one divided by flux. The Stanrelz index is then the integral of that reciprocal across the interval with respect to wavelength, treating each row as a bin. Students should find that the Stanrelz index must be 0.151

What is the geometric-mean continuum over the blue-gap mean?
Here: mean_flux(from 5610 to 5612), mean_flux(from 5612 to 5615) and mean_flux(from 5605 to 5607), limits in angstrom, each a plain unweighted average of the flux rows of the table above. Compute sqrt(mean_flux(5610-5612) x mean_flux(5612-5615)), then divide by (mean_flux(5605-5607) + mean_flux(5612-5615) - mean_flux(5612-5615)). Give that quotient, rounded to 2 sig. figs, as 0.94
